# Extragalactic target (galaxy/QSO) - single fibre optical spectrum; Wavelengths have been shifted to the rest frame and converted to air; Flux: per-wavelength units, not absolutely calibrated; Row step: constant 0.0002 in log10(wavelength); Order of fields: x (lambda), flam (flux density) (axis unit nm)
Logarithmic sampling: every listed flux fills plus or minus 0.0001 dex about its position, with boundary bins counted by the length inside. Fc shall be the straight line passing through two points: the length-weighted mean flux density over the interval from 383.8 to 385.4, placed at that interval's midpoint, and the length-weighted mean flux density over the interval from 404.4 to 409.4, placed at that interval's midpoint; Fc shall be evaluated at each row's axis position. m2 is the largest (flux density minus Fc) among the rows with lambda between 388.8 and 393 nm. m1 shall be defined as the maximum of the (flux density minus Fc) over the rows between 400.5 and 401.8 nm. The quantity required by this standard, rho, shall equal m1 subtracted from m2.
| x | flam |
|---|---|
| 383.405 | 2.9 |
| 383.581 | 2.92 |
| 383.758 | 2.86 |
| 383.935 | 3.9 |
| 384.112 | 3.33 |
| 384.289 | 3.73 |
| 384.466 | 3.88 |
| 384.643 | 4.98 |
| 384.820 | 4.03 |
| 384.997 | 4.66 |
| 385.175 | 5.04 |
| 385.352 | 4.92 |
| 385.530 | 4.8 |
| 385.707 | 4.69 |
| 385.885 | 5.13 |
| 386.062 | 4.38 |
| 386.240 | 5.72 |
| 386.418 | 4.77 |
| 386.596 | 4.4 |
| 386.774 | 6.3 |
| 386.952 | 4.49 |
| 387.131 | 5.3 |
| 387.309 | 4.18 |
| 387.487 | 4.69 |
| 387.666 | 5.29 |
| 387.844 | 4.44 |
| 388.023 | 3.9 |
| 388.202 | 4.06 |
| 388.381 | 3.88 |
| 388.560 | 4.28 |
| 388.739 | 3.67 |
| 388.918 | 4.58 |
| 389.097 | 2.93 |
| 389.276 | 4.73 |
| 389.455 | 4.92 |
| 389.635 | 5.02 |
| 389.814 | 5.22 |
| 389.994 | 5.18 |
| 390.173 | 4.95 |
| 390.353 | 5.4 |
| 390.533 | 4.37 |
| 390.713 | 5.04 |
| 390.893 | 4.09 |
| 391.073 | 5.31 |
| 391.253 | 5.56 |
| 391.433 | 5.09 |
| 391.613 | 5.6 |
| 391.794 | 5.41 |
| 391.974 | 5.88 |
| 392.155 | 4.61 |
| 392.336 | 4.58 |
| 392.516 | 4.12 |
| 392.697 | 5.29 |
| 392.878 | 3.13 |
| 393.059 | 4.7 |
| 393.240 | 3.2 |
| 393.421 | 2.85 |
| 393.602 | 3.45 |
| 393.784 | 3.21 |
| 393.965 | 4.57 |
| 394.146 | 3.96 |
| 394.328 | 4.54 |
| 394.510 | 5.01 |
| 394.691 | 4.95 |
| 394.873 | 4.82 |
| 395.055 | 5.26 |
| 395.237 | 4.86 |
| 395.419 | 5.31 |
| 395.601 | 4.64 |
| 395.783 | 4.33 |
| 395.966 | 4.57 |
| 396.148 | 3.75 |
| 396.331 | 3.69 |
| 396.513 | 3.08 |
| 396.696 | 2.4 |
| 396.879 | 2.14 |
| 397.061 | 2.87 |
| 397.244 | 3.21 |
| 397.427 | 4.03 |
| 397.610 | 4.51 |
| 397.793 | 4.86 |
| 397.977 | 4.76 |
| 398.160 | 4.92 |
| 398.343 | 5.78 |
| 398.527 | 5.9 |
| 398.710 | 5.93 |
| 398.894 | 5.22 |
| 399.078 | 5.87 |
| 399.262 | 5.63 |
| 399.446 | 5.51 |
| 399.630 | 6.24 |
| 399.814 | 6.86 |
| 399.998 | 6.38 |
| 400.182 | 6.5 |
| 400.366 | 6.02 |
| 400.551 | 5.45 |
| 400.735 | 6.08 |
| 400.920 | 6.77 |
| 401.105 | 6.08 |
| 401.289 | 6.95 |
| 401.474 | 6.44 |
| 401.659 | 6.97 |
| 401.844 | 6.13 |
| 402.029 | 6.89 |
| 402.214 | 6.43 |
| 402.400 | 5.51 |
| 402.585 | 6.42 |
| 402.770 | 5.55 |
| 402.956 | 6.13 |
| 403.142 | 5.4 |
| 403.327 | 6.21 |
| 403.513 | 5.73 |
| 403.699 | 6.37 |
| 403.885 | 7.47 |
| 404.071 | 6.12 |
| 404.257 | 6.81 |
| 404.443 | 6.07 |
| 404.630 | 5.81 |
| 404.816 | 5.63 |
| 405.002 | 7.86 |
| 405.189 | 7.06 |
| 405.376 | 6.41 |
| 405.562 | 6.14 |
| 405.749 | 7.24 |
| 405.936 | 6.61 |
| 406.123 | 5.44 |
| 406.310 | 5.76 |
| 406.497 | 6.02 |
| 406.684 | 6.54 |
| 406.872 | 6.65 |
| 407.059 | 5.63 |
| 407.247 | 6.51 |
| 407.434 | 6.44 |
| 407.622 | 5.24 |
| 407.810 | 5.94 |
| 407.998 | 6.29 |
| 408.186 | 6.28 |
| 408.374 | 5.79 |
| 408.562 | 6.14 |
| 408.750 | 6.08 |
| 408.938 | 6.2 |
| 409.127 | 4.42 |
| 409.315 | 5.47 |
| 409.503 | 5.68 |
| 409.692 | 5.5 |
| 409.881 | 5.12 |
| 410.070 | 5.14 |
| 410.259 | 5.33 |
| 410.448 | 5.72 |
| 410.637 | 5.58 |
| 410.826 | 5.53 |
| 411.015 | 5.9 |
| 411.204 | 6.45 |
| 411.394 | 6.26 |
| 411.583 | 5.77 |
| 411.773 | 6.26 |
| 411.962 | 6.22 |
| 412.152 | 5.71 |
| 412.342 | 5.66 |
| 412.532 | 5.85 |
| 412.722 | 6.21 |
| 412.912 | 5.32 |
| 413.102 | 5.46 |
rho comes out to -0.27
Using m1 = 1.30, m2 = 1.0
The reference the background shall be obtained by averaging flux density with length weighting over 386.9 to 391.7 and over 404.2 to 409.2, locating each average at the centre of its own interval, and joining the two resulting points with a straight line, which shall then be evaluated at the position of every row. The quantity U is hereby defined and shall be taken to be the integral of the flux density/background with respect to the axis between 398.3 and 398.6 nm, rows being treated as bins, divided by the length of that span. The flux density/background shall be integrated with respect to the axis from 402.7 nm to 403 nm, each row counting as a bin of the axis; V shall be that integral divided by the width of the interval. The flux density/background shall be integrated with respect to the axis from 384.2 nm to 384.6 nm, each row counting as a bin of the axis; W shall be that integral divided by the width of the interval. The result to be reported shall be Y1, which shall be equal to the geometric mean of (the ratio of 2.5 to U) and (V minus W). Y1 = 0.4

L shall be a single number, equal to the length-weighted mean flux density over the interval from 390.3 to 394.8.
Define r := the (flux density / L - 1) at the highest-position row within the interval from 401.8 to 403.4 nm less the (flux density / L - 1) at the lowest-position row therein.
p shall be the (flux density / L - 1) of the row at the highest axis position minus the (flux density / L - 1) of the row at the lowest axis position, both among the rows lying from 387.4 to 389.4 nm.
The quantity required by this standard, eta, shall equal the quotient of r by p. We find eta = 2.0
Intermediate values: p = 0.01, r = 0.0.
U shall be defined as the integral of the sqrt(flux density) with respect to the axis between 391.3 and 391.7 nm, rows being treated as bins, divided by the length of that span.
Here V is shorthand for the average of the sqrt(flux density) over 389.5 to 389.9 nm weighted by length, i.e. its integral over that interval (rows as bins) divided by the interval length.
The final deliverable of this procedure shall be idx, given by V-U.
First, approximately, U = 2.32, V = 2.26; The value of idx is -0.06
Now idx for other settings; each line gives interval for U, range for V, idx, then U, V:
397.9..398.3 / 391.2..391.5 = 0.08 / 2.23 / 2.31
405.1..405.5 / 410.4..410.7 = -0.21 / 2.59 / 2.38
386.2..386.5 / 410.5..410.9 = 0.09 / 2.27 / 2.36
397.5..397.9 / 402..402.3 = 0.42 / 2.15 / 2.57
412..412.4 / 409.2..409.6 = -0.05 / 2.40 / 2.35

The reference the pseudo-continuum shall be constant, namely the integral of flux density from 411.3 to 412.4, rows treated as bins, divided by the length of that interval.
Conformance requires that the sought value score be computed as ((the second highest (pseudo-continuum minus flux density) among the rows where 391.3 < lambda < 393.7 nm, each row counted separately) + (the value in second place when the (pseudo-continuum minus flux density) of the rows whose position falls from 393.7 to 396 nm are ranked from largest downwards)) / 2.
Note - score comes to 2.4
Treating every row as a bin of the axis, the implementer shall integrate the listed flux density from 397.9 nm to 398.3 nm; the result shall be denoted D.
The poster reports 2.0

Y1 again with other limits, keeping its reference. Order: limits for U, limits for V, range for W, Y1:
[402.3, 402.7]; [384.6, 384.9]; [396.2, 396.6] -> 1.0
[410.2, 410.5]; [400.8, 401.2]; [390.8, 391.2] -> 0.6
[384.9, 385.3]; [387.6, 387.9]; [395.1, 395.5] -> 0.5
